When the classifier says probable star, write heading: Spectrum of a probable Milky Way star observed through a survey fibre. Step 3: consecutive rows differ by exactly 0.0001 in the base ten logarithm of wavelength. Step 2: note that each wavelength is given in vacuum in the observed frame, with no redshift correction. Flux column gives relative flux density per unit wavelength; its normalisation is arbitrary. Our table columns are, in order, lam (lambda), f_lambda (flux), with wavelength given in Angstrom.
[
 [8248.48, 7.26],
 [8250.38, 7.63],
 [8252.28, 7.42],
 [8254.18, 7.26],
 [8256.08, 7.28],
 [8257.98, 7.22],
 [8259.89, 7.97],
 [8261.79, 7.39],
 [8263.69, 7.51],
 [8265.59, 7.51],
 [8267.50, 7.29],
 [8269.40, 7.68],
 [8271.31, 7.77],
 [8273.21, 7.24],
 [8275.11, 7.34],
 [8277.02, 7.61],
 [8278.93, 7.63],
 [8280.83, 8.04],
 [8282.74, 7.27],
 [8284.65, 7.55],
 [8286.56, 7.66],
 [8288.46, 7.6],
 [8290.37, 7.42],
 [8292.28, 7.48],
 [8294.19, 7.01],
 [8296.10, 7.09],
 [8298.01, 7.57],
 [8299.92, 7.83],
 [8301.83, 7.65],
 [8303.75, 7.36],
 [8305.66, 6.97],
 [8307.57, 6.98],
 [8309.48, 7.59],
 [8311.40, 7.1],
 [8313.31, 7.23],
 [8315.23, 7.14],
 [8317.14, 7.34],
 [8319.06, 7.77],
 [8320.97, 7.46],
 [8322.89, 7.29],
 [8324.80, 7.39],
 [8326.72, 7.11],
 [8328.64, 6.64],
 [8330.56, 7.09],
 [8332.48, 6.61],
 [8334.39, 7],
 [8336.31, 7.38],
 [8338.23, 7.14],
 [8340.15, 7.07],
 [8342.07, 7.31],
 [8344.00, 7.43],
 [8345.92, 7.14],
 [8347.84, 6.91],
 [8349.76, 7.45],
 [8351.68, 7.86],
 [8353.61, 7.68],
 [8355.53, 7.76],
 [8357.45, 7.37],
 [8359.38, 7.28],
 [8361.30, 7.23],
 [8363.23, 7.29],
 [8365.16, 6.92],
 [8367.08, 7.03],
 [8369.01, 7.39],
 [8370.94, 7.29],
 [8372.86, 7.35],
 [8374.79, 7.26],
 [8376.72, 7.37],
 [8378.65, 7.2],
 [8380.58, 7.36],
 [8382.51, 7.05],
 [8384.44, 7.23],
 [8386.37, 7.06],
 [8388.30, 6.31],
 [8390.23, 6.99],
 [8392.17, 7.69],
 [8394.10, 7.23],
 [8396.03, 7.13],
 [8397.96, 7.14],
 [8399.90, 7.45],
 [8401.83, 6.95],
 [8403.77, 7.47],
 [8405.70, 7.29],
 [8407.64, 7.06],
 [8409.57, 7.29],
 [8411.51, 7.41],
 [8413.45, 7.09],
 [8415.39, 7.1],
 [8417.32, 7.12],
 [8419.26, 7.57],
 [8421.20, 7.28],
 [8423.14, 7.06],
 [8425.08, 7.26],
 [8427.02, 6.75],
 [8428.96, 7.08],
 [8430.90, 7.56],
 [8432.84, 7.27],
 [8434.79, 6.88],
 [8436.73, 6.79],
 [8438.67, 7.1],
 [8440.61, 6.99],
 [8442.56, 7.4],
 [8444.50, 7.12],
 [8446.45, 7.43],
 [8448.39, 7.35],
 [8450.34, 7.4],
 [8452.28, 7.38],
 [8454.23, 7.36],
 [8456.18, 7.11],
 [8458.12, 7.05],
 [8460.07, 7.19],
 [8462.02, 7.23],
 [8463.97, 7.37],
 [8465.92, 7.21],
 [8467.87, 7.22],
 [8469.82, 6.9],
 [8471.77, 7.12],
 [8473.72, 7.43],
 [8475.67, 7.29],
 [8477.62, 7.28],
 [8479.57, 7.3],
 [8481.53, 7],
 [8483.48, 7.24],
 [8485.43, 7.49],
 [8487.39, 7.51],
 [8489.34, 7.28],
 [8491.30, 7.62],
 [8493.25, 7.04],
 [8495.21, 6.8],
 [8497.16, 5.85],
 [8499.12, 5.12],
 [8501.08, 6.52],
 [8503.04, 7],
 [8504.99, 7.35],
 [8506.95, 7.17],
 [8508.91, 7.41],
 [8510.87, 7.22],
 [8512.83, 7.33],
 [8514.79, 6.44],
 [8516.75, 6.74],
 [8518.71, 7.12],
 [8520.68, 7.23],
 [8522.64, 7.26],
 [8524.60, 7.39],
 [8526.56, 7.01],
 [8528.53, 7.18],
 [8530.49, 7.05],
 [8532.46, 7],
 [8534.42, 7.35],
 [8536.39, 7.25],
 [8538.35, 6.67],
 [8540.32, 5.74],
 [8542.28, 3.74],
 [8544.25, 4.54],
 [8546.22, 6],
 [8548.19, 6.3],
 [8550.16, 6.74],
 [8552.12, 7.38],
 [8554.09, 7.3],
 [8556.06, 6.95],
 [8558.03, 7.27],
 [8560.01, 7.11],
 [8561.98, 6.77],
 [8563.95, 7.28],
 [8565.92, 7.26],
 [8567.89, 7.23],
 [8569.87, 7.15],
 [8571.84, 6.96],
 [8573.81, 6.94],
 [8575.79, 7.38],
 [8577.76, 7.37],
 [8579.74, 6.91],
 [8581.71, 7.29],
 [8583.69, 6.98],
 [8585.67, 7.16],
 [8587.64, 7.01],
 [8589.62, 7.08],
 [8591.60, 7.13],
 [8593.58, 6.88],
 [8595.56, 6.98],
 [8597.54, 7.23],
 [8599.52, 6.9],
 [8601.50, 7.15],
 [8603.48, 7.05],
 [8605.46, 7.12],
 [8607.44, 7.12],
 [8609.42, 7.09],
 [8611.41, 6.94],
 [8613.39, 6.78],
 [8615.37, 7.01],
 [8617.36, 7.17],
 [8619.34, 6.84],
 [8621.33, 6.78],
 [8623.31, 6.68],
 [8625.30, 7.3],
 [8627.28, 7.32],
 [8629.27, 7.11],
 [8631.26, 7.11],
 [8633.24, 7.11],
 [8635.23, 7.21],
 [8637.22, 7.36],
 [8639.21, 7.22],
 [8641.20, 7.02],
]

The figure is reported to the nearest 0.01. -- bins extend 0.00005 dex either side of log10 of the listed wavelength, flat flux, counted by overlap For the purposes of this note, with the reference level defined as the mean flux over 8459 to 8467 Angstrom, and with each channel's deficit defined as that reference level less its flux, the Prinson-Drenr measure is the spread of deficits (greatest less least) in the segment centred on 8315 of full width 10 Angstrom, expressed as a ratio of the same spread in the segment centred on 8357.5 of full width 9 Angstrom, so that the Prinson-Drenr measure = 1.26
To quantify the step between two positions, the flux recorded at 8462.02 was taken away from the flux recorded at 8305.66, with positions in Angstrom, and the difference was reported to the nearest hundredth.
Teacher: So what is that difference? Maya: -0.26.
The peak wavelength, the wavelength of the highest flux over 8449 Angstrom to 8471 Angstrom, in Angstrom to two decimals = 8450.34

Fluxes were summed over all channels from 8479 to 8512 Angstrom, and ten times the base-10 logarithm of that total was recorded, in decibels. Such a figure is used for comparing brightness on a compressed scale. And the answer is 20.8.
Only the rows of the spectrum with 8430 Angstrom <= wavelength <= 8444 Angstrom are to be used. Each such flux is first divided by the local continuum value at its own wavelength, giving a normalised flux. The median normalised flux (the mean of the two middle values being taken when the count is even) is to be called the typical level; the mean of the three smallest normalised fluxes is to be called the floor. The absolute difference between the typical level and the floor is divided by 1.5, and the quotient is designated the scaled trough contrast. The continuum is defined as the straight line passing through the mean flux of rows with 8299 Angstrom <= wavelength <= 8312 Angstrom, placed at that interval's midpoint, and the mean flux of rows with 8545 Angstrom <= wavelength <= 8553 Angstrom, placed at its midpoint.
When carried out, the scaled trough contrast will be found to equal 0.021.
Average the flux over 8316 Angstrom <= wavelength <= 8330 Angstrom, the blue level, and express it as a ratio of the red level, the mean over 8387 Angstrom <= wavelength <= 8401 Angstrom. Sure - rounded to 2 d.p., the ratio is 1.02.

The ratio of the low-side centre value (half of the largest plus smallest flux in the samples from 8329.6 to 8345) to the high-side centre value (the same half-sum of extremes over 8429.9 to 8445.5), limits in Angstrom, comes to 0.98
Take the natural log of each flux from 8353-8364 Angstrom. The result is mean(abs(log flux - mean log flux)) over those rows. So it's 0.025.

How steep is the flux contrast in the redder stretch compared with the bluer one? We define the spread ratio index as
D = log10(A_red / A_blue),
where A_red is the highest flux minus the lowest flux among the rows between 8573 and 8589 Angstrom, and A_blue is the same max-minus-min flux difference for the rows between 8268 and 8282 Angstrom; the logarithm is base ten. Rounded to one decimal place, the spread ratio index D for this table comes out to -0.2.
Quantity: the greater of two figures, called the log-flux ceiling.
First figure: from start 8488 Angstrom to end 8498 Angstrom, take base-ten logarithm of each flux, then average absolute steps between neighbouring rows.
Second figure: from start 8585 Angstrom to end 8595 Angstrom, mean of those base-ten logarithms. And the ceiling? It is 0.848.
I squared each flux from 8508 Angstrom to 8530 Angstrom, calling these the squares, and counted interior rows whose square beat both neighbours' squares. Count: 2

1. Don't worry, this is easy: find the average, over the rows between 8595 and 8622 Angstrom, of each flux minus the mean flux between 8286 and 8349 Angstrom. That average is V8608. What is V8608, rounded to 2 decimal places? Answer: -0.25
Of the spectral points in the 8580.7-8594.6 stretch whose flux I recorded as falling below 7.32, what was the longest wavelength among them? 8593.58 Angstrom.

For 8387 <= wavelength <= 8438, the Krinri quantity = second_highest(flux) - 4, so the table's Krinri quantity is 3.57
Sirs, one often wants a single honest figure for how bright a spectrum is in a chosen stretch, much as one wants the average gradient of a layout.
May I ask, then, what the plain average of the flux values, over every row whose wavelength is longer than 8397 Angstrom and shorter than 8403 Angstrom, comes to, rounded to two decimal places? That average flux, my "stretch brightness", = 7.18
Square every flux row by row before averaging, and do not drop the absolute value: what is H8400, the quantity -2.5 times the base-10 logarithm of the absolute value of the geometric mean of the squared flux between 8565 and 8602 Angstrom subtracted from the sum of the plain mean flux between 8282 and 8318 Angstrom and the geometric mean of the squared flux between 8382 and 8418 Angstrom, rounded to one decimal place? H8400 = -2.3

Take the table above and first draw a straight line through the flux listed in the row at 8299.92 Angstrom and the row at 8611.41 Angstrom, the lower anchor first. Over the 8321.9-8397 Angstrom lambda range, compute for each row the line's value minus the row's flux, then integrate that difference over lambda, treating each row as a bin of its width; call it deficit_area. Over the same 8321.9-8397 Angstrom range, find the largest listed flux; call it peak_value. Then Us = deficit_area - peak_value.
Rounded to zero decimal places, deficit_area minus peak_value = 26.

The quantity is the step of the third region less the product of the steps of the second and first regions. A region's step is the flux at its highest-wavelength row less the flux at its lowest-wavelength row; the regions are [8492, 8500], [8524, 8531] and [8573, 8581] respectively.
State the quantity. -0.68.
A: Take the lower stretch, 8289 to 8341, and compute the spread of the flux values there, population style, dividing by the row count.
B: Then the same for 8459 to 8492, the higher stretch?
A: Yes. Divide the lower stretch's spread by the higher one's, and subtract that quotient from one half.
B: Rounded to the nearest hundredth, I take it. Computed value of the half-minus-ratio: -1.21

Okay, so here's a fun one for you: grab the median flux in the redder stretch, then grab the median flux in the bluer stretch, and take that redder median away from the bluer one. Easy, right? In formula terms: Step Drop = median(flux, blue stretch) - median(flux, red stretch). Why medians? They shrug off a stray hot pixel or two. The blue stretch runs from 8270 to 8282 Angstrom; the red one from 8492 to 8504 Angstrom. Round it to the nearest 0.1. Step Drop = 1.0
